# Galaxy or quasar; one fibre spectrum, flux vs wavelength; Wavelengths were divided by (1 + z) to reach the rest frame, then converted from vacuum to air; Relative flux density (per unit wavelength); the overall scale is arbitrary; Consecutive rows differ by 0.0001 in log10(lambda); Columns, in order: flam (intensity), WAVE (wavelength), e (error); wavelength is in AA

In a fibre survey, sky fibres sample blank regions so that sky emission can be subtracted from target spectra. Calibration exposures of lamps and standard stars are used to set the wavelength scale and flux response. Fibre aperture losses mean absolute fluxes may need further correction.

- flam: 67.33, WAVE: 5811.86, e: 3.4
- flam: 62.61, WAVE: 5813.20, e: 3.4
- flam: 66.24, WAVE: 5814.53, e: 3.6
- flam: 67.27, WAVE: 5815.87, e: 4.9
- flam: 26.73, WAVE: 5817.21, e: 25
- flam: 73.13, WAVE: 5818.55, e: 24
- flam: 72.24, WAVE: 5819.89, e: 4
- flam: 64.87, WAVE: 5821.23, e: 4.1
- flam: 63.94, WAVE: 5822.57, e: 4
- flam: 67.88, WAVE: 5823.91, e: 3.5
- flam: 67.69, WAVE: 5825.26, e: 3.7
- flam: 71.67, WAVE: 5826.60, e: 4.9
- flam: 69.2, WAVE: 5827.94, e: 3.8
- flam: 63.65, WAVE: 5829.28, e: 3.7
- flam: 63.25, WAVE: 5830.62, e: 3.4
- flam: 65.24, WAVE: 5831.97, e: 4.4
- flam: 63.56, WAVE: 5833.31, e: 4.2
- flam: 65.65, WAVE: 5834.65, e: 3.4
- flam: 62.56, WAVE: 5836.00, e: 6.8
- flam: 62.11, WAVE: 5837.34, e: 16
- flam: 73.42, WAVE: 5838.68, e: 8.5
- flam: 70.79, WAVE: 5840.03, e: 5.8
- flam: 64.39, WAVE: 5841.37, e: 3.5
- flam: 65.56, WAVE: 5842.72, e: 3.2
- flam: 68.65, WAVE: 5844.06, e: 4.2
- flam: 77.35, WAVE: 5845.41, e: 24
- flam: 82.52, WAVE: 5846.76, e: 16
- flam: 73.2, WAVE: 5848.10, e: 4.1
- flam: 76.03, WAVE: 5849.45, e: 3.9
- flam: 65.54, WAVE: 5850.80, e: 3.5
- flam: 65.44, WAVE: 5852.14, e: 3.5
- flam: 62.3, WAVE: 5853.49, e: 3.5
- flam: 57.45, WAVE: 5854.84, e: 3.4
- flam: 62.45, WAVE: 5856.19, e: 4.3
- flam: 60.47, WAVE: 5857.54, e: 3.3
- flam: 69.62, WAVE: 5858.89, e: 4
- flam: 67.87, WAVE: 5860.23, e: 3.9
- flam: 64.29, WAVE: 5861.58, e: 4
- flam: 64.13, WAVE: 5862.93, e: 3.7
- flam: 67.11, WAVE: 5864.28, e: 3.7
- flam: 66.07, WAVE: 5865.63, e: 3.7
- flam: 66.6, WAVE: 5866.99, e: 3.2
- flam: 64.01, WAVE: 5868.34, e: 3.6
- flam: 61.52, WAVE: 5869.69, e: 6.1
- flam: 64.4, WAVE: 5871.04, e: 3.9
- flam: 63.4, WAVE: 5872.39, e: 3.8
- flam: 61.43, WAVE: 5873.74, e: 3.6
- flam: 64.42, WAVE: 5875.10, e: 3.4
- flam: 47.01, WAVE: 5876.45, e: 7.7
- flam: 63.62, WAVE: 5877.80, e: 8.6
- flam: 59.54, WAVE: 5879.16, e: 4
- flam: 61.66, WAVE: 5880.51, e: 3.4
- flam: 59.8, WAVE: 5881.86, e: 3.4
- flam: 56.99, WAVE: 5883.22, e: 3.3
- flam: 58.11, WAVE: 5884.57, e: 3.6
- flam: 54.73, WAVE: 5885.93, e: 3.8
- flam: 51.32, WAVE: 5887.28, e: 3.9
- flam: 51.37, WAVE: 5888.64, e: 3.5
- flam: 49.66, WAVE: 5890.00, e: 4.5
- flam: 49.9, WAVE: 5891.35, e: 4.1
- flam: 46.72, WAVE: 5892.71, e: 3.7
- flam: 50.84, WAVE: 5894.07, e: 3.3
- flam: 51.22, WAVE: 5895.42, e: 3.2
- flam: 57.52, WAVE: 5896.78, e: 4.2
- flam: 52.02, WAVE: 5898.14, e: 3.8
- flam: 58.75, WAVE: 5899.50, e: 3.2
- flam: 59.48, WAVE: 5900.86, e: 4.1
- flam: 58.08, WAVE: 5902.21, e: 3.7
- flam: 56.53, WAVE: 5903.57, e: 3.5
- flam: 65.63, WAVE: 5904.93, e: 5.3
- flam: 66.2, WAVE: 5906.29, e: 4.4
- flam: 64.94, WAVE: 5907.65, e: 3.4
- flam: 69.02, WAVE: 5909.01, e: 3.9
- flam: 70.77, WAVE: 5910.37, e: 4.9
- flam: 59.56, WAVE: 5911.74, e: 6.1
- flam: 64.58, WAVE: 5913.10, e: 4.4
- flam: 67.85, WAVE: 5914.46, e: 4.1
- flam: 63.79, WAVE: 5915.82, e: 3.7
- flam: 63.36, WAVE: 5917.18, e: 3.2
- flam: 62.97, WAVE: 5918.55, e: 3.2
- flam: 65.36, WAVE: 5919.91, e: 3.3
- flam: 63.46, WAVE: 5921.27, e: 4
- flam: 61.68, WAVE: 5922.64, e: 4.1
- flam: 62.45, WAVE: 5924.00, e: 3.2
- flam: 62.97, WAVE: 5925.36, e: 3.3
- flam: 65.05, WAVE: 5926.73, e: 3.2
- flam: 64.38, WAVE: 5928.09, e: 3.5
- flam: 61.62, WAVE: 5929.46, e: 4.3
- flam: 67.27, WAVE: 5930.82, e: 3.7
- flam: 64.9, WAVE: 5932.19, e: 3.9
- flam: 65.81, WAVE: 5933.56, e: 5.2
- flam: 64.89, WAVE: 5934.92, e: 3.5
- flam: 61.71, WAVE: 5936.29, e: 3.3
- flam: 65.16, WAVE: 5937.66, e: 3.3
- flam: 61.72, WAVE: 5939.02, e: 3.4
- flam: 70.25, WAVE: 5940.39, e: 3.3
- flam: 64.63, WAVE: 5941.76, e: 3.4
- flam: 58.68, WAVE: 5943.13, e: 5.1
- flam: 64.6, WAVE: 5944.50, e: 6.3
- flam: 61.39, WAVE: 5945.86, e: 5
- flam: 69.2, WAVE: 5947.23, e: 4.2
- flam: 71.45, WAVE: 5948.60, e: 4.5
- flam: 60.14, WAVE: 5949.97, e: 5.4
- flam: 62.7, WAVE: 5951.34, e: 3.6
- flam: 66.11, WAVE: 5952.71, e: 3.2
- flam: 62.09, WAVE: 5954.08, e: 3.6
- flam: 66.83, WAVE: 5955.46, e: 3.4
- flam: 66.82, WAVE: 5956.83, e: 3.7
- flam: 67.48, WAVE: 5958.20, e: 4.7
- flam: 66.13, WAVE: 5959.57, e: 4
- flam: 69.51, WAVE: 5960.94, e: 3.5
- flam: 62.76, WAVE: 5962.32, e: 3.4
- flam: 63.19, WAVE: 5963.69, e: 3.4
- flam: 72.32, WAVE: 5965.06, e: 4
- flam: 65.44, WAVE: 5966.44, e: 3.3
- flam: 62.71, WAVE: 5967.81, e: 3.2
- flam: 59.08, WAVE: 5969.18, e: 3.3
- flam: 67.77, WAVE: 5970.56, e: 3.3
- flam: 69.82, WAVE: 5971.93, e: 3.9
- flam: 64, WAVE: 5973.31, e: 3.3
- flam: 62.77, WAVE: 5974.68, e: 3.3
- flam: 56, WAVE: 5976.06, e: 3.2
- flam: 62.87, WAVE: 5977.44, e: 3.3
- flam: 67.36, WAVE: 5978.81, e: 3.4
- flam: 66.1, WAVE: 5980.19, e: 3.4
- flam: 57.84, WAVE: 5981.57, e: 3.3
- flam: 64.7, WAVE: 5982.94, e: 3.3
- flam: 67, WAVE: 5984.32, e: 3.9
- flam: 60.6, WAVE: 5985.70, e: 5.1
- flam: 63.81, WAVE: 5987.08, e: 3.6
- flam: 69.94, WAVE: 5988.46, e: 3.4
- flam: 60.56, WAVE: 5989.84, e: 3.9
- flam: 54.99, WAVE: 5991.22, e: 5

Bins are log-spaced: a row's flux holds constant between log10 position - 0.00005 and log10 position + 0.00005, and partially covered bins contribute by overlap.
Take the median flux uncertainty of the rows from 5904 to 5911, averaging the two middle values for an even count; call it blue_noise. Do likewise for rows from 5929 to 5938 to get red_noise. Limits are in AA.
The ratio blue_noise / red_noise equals 1.19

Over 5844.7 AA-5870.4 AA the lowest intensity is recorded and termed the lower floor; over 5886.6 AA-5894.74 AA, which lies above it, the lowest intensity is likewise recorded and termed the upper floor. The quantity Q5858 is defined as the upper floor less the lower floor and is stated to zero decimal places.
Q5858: -11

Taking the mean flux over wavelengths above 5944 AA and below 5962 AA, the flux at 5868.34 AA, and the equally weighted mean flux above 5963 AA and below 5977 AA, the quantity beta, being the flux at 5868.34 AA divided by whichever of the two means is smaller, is 1.00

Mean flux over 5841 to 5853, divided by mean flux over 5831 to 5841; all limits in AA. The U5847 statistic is 1.07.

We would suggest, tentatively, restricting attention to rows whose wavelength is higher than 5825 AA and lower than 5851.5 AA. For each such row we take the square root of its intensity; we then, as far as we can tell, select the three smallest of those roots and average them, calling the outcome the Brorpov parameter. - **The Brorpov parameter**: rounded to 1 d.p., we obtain 7.9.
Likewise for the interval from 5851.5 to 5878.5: 7.4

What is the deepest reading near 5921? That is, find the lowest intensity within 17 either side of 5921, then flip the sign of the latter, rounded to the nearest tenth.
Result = -59.6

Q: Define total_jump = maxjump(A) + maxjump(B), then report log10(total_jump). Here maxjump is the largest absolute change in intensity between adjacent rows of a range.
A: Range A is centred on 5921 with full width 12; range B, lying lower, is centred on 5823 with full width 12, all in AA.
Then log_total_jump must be 1.69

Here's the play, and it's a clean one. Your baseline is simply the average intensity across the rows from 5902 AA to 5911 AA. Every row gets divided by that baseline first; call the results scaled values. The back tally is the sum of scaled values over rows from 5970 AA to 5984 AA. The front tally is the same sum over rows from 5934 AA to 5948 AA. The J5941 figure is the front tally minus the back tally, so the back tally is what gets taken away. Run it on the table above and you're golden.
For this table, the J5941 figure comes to 0.05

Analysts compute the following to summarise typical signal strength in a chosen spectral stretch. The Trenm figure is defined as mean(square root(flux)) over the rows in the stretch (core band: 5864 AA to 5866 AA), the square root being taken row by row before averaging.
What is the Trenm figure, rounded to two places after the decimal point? 8.16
